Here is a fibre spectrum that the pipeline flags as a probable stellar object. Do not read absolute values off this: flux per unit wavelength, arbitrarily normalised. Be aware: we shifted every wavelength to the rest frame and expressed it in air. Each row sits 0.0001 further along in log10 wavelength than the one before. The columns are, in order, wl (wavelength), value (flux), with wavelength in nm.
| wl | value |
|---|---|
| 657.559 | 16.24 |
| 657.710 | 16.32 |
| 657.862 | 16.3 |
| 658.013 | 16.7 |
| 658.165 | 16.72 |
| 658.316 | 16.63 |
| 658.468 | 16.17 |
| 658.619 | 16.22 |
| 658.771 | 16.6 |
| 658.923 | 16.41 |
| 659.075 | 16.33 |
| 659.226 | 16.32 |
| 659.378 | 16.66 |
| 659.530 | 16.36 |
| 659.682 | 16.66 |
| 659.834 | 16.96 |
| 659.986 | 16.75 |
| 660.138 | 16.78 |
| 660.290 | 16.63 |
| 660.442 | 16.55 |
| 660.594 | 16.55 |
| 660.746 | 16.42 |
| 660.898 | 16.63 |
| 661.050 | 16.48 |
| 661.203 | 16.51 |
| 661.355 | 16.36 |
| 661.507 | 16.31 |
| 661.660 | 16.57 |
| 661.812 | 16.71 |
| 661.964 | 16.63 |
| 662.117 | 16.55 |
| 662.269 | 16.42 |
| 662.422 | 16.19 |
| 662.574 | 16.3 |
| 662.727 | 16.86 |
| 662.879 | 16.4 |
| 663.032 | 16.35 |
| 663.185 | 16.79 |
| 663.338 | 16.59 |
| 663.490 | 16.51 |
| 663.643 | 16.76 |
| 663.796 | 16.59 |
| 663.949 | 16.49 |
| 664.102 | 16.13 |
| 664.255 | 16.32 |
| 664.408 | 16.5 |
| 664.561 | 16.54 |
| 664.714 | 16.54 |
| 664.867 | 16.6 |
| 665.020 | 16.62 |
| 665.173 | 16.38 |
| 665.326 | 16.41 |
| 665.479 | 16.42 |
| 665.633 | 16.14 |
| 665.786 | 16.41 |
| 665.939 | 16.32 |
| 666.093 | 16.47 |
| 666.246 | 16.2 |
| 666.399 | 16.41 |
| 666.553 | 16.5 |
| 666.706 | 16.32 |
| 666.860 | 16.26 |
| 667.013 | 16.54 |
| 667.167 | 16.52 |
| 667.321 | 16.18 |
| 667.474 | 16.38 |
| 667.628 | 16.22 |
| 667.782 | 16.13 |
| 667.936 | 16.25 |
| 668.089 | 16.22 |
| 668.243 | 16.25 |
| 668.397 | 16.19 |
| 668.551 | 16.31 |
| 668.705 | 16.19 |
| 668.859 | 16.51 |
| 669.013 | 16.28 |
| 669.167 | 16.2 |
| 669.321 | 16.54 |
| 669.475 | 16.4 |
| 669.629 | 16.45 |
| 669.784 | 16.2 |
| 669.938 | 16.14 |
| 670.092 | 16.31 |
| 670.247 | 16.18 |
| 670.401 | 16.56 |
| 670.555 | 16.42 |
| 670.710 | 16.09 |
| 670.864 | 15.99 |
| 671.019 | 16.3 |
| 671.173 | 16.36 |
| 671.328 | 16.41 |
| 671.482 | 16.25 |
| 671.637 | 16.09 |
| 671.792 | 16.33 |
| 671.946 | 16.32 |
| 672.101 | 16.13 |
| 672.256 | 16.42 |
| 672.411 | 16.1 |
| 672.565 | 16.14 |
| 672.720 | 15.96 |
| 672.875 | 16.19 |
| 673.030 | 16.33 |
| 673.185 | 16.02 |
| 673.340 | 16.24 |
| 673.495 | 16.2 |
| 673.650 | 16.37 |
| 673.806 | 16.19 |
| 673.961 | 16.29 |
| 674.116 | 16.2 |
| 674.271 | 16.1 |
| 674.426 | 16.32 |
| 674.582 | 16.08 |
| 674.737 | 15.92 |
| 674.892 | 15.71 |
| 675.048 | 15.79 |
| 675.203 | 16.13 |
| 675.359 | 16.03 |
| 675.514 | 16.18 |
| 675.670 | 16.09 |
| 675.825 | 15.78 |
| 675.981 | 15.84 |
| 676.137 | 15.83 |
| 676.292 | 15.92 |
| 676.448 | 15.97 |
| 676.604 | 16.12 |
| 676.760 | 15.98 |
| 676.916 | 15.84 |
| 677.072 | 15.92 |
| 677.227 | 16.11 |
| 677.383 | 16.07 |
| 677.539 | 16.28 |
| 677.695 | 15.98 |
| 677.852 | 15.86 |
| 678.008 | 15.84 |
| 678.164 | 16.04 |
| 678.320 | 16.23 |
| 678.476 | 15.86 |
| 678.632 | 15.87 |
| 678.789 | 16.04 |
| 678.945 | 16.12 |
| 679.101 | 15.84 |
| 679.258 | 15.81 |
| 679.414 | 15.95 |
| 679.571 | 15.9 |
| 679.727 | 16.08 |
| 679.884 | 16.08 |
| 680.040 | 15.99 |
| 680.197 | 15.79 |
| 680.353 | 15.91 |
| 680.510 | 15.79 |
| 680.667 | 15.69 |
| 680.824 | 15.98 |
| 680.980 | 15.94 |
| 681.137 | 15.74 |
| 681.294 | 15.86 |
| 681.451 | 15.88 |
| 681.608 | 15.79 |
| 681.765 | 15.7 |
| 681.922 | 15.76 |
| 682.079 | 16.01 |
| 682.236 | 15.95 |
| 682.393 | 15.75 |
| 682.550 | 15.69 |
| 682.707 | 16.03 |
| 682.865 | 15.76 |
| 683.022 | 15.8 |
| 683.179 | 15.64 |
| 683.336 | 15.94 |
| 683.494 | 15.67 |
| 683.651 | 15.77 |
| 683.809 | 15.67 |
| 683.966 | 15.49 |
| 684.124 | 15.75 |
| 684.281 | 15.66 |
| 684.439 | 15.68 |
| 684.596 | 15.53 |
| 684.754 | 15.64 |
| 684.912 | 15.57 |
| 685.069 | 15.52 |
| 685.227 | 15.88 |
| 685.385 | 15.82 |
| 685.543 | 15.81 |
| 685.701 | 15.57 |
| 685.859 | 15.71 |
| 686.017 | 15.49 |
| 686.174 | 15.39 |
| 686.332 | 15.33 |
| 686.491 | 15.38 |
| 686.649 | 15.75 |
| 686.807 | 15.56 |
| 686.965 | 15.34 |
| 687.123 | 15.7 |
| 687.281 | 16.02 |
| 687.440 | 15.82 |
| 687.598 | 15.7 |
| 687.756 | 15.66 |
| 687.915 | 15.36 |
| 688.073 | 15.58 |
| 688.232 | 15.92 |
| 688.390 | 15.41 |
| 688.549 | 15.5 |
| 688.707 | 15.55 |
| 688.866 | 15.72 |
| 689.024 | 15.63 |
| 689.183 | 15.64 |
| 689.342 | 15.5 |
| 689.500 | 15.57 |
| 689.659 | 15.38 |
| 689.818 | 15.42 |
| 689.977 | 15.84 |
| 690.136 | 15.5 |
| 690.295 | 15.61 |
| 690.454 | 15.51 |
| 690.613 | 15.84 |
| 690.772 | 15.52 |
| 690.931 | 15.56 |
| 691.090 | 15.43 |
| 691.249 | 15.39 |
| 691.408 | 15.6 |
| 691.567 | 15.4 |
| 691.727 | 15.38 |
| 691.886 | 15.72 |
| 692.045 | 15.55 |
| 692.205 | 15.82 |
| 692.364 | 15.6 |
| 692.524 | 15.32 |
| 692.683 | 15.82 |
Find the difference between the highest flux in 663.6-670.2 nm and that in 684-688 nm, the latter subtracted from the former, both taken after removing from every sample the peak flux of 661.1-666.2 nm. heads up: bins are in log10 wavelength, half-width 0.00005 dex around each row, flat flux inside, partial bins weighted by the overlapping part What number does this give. 0.7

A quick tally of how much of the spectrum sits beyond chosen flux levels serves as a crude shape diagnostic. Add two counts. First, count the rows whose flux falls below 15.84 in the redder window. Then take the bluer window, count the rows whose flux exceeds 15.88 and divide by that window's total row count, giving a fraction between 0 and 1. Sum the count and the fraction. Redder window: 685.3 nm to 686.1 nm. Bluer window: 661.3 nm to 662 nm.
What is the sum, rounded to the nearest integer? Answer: 6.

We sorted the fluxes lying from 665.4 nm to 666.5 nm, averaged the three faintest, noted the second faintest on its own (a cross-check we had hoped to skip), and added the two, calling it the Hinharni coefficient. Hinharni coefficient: 32.4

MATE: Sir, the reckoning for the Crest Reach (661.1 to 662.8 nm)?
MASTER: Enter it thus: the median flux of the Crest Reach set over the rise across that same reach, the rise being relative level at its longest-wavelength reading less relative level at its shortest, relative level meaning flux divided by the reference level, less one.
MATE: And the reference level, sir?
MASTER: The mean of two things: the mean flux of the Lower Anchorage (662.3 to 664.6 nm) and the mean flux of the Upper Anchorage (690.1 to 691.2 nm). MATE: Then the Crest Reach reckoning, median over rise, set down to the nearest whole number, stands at 756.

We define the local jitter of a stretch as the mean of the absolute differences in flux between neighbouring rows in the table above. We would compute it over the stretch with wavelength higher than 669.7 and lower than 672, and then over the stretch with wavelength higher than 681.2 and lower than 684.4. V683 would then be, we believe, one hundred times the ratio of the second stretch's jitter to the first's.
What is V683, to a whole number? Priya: 94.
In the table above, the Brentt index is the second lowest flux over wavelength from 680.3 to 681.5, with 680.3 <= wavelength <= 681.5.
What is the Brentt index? 15.74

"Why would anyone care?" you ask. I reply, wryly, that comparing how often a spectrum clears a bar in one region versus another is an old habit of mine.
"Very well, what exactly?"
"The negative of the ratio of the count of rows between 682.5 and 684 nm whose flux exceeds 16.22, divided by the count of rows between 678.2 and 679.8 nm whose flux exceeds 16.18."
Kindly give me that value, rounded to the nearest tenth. 0.0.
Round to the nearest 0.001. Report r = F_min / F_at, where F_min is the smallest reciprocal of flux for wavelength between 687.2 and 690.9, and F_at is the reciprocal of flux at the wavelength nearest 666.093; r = 1.028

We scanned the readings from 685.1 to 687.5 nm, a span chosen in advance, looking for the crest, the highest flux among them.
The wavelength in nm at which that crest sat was 687.281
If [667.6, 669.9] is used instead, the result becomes 669.321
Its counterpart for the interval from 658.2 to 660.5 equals 659.834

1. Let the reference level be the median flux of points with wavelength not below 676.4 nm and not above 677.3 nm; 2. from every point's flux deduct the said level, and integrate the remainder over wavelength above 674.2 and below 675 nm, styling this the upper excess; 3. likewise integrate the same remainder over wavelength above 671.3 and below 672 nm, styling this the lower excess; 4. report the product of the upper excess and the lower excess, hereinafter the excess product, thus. 0.01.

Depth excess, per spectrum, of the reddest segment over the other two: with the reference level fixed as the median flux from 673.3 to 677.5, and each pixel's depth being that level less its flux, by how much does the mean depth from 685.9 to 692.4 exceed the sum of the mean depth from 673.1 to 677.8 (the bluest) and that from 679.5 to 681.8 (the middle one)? 0.27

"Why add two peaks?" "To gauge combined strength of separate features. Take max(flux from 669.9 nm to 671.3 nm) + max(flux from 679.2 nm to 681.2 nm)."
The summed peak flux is 32.6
